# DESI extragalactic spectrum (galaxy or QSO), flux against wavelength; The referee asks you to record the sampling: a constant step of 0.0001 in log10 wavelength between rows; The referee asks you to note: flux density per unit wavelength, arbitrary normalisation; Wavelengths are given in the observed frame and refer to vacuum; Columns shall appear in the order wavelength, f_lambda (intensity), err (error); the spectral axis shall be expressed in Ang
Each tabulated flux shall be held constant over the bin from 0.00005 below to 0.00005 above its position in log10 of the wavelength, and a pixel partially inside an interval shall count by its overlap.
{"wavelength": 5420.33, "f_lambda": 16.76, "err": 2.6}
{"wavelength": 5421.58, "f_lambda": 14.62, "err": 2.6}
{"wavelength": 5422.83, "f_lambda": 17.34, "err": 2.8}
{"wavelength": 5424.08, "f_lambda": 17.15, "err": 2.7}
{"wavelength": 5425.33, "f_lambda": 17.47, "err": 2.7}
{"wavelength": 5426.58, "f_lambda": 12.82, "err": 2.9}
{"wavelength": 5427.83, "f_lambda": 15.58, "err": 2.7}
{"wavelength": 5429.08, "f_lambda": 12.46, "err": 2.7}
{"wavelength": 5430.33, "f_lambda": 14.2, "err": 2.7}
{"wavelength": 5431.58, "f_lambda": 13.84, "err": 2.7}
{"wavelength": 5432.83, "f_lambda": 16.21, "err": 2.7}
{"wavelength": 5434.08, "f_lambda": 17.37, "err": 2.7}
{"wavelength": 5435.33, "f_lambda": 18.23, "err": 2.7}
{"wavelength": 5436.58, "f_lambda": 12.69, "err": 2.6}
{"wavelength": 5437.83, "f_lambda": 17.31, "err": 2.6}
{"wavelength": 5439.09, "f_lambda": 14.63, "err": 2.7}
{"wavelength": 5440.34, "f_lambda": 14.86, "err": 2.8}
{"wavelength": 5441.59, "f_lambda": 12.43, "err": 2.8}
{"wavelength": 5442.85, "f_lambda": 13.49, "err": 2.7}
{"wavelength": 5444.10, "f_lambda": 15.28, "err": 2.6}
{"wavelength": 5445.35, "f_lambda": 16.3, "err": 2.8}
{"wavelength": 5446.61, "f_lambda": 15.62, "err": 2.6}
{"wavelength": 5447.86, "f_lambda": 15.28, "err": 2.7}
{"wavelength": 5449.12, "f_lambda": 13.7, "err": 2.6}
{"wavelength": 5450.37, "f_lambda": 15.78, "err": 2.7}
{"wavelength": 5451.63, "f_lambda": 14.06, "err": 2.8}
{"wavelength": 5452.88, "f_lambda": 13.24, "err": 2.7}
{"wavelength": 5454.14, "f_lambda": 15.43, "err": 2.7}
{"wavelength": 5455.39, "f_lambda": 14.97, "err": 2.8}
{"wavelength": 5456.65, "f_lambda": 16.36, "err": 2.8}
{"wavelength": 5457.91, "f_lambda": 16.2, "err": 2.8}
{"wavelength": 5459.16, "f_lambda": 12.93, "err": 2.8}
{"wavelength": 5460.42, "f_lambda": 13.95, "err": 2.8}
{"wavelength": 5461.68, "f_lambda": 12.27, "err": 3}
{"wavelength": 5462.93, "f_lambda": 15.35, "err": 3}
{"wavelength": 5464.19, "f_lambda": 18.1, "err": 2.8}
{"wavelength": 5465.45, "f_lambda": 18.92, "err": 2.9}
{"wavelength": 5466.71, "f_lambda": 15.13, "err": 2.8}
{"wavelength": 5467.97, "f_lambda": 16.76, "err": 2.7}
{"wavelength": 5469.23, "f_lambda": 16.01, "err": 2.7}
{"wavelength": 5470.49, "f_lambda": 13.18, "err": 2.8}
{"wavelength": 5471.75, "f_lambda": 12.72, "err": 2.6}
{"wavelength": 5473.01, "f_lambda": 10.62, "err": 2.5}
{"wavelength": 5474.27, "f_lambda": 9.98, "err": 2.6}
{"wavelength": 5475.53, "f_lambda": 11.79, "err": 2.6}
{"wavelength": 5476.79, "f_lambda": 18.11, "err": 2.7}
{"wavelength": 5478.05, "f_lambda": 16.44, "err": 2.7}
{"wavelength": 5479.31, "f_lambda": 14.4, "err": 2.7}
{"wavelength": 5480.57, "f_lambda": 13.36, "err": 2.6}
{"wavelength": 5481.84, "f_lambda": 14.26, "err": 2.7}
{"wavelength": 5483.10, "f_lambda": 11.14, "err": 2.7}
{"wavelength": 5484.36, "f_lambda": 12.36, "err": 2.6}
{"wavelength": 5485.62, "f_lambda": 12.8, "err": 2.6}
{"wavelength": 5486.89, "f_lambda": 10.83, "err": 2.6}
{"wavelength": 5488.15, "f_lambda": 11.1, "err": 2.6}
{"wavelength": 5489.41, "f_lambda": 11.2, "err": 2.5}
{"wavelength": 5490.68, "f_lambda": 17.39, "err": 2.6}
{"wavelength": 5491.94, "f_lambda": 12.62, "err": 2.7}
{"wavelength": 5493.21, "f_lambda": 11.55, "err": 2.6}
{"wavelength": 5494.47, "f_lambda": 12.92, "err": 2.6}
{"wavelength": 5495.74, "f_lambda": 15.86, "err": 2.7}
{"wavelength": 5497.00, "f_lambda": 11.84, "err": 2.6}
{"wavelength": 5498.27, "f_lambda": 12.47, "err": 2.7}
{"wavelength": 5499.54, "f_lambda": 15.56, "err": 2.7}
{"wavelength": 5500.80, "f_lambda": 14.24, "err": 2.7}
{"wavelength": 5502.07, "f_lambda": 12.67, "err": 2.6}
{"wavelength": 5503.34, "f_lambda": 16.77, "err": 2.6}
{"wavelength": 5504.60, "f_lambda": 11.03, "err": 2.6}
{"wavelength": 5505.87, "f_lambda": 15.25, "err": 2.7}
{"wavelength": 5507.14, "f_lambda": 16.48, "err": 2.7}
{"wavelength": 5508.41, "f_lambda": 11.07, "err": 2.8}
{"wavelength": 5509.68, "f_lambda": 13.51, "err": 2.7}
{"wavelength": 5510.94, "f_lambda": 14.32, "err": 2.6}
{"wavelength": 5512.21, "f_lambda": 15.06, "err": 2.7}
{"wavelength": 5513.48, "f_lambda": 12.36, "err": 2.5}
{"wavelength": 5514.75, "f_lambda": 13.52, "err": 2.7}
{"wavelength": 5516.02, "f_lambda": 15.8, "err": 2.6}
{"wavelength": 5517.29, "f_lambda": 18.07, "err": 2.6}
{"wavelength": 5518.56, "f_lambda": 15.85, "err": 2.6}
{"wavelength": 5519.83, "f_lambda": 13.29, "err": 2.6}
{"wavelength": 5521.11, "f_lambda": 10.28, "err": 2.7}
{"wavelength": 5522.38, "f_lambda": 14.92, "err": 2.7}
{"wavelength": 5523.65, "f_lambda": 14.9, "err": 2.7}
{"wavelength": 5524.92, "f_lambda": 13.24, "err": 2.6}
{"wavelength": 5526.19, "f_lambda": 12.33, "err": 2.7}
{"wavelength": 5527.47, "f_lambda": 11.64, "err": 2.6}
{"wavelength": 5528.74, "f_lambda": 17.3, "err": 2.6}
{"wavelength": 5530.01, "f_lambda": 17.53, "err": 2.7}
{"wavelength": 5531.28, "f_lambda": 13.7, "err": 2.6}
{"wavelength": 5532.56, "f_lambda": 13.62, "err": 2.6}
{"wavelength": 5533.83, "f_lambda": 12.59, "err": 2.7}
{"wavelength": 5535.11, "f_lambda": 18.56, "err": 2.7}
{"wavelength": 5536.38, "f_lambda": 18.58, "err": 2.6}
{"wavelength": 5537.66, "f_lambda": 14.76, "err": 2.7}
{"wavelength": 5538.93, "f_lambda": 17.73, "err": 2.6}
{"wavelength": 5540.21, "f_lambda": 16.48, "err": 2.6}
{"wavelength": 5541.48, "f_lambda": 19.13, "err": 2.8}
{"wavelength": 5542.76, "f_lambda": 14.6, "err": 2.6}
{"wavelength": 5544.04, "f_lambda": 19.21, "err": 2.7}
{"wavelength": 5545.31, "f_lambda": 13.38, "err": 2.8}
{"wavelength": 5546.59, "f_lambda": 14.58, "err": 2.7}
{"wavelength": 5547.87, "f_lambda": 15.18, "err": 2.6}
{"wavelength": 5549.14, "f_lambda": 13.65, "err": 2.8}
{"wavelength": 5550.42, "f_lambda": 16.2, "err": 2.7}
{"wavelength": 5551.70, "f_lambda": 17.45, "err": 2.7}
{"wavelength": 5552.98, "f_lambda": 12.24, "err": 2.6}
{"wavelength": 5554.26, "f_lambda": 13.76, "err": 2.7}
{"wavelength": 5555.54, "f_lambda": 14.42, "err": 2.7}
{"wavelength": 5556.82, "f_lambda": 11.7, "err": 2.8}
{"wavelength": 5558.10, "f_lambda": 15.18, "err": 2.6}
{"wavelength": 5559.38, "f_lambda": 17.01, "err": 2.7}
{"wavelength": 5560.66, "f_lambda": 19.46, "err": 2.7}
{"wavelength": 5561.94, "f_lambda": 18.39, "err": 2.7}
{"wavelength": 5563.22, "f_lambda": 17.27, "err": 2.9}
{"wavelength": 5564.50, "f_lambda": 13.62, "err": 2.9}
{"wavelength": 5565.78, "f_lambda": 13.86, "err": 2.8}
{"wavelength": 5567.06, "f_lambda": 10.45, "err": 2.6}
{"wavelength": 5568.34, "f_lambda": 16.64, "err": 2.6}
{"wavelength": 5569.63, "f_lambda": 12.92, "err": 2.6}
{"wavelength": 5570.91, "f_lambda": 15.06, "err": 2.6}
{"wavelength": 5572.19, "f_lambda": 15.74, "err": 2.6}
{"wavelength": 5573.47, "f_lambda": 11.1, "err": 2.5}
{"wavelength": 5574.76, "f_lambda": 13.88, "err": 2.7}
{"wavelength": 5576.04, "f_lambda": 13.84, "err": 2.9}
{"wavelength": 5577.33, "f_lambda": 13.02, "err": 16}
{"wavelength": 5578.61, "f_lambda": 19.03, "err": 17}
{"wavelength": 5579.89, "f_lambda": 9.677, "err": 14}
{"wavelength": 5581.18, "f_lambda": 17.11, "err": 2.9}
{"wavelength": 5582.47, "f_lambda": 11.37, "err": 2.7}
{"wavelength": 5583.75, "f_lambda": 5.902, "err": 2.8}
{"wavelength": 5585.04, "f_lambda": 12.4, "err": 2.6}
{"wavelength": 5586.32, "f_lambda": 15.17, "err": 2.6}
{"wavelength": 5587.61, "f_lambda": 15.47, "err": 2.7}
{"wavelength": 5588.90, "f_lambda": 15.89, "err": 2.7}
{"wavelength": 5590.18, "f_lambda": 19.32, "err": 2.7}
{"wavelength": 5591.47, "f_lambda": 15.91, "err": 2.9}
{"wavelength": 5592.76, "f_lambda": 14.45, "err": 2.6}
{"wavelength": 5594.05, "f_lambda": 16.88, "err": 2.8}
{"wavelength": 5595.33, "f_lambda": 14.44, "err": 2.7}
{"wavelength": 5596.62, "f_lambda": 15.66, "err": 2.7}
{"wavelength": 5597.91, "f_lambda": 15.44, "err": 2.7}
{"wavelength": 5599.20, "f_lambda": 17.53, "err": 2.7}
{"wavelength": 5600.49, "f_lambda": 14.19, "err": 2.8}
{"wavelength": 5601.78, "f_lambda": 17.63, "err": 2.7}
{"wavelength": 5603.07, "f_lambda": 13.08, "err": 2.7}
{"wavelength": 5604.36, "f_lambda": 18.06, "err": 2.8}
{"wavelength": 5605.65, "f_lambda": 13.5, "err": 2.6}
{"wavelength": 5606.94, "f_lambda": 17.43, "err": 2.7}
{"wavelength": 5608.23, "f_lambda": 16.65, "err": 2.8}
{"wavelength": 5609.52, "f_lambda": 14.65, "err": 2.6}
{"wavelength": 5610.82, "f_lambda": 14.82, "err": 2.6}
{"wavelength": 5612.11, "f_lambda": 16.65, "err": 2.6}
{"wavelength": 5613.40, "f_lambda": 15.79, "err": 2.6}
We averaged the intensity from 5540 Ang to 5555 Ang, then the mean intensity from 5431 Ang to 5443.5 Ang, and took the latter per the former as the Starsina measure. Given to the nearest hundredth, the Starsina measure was 0.98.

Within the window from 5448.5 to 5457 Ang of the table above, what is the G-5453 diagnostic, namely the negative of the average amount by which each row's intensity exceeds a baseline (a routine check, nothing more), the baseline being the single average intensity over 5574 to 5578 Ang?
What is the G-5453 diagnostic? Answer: -1.2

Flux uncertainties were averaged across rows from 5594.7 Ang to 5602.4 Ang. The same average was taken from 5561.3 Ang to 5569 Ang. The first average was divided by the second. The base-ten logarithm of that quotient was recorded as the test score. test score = -0.005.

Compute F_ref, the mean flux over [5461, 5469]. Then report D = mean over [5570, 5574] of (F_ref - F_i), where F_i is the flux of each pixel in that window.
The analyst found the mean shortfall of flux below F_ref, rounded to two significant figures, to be 2.1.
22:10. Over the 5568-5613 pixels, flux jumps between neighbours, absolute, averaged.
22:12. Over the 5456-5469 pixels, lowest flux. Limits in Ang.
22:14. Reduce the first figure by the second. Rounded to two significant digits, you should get -9.2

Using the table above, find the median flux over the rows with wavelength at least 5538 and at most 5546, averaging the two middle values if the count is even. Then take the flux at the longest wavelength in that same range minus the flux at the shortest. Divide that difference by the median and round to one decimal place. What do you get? -0.3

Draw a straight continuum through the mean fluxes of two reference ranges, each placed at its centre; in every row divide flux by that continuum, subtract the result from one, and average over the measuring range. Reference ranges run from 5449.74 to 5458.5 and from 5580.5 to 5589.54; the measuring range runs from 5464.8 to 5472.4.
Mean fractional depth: -0.034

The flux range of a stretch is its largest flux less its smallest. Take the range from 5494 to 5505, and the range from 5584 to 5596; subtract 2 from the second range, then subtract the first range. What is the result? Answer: -0.8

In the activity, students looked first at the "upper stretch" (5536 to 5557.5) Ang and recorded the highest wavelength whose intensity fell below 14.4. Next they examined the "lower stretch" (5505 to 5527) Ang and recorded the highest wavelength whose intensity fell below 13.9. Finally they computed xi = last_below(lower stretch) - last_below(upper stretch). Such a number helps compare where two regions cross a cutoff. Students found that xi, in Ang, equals -30.6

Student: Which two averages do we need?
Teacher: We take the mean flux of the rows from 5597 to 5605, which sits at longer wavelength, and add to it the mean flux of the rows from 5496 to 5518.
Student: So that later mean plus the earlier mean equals 30.1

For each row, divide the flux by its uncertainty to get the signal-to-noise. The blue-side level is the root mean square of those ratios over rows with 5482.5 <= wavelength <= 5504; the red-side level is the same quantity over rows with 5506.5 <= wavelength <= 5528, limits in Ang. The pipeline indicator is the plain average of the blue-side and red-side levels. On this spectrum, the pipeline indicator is 5.18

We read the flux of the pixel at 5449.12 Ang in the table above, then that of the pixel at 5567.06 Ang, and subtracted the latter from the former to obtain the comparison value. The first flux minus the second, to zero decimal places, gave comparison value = 3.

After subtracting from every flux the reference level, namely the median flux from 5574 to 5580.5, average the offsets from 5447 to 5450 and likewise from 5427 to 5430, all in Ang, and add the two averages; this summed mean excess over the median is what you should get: 1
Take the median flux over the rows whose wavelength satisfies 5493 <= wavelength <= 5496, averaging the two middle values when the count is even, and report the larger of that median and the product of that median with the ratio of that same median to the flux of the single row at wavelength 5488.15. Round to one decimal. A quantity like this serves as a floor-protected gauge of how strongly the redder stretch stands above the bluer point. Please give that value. 15.0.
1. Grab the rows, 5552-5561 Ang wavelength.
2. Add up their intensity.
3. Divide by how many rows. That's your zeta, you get 14.8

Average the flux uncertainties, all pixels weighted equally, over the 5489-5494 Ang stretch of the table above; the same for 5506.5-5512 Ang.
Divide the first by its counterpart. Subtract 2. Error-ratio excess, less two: -1.04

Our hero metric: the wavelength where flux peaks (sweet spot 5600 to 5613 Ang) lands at 5604.36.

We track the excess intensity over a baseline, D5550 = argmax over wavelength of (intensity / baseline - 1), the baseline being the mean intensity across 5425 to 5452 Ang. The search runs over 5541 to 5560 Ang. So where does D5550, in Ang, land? 5544.04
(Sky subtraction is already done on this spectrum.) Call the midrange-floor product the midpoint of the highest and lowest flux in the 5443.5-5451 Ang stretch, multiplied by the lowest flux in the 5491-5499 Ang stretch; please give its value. 173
